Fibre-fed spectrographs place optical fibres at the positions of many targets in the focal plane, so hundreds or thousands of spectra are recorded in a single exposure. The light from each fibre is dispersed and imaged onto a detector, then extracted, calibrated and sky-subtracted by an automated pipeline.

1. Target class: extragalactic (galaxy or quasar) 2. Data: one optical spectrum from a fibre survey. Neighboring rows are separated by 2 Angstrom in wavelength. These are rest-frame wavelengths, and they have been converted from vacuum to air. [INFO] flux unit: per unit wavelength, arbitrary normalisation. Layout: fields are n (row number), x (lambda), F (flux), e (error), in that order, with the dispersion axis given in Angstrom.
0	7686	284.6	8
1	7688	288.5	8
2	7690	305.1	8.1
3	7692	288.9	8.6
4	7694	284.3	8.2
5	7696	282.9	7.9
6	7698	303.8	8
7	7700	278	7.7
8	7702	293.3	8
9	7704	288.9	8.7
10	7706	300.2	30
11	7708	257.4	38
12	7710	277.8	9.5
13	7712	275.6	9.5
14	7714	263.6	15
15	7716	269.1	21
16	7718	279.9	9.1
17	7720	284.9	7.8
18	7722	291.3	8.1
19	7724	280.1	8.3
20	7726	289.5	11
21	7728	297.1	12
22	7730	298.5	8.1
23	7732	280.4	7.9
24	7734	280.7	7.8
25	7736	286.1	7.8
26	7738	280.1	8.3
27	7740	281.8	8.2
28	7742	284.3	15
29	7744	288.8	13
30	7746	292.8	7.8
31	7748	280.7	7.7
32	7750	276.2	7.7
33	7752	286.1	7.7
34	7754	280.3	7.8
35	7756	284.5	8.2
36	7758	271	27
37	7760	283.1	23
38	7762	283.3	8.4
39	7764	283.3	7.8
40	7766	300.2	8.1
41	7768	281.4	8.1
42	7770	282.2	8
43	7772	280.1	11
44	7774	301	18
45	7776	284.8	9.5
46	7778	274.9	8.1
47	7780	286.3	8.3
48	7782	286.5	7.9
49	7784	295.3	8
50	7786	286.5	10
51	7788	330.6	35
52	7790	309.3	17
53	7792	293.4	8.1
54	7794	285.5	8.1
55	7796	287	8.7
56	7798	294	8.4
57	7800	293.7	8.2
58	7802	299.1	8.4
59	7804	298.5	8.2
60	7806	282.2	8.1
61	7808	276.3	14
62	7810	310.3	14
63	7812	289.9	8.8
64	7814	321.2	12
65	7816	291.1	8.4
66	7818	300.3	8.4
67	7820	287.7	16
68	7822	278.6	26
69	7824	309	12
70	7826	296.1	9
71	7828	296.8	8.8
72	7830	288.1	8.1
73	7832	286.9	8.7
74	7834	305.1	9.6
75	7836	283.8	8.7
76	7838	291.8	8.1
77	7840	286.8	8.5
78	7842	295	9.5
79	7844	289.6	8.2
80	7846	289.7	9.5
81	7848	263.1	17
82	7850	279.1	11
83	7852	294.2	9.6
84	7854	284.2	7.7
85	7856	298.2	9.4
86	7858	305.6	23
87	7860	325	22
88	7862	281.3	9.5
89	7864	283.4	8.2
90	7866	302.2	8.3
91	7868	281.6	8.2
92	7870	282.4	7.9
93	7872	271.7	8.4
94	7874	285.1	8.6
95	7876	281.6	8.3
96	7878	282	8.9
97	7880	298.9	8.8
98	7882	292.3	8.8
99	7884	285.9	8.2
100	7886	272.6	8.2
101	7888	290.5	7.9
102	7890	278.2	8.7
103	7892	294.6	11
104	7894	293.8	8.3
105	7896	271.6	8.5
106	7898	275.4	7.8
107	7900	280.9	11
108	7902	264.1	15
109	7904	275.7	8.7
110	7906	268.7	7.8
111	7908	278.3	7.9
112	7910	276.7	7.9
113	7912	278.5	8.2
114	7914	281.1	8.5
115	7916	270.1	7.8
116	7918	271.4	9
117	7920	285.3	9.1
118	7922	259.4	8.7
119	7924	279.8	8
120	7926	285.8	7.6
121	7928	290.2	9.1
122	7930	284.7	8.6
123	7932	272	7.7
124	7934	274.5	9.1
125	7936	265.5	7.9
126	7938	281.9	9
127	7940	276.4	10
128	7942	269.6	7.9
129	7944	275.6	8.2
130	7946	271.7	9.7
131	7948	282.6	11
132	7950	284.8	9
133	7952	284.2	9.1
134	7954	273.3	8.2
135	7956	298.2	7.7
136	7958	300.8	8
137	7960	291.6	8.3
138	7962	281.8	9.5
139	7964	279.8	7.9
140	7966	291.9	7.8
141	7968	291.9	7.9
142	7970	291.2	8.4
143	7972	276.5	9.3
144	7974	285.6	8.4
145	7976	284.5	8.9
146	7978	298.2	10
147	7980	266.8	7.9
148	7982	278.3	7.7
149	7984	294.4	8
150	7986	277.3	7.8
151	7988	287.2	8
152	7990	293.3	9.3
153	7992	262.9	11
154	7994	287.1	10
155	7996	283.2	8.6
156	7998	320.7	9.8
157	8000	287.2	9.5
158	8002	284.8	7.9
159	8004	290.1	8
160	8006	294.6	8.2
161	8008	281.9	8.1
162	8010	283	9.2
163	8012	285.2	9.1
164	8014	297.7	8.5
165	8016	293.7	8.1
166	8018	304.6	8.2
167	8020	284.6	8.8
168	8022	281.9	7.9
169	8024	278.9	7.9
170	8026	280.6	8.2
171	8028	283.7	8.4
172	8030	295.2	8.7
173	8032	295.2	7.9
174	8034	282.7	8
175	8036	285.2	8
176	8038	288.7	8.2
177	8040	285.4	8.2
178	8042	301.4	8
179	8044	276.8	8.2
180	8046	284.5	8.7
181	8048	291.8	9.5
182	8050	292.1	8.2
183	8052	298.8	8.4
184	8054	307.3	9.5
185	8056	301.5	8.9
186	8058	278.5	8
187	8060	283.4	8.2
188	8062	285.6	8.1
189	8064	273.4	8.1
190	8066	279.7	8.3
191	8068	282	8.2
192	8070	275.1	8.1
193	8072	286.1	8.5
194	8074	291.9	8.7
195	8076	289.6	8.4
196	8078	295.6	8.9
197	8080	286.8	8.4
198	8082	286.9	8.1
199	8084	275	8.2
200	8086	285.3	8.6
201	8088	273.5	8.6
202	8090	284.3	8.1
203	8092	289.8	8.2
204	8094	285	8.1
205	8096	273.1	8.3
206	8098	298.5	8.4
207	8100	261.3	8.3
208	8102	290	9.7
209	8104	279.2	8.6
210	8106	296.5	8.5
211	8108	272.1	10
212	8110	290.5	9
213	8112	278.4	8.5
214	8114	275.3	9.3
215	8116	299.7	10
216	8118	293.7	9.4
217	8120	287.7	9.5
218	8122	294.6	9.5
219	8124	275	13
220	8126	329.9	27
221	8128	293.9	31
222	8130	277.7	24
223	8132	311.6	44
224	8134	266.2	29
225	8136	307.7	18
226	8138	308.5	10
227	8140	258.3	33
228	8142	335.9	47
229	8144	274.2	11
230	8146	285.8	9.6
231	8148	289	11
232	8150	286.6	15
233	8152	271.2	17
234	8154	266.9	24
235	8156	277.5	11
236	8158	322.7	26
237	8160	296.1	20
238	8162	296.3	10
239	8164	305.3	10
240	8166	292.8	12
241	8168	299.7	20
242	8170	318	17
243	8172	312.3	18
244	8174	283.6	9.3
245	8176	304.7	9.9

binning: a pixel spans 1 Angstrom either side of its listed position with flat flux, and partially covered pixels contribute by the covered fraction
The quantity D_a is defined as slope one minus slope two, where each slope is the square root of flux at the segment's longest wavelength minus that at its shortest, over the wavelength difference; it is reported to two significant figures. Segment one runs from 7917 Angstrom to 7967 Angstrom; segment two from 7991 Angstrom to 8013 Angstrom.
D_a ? -0.021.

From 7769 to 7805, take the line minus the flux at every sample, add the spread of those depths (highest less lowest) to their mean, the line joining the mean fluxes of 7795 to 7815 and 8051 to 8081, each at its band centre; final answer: 59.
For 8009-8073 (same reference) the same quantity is 34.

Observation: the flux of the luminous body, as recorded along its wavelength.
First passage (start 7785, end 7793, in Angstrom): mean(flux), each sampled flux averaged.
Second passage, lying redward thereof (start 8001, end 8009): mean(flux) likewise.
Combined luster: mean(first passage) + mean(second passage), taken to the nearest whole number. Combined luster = 593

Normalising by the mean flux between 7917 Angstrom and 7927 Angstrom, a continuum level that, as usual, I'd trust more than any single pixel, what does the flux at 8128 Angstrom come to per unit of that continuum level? 1.06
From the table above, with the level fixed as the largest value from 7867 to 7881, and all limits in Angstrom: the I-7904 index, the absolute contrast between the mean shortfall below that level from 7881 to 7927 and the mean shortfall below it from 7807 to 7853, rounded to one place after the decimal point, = 13.0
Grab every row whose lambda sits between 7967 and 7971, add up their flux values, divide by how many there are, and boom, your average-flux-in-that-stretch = 292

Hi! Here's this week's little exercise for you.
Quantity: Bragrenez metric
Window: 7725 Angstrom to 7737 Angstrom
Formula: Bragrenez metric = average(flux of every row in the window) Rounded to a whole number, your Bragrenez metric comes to 289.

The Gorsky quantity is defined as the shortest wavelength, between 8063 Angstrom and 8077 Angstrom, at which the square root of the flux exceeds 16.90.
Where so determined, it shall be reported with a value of 8072 Angstrom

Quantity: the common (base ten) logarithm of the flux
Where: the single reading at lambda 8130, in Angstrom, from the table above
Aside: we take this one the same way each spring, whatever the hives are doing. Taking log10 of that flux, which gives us 2.44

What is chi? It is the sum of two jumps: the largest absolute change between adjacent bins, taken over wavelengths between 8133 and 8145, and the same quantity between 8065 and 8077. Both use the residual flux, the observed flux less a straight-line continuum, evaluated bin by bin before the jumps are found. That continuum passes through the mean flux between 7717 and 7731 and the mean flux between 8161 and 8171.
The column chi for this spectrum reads 88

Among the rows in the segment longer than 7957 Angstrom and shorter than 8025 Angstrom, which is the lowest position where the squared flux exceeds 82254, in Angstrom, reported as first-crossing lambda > 7958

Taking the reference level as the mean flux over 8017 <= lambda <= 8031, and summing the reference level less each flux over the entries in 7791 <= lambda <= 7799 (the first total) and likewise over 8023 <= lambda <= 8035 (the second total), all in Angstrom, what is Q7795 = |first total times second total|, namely 71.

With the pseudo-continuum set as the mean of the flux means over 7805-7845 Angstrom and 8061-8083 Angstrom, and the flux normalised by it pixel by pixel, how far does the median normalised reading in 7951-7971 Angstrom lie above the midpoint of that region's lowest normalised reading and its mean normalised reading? 0.036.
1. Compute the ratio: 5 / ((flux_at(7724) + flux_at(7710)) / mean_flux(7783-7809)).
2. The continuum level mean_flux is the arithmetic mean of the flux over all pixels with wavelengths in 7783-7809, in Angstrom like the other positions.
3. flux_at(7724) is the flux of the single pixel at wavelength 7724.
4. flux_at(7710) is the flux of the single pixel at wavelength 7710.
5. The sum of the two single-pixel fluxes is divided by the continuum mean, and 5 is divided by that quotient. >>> 2.641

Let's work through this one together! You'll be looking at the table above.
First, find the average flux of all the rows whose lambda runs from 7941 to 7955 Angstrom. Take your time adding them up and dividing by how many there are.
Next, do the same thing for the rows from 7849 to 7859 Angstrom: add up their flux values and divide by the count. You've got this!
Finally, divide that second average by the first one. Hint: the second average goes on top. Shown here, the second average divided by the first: 1.05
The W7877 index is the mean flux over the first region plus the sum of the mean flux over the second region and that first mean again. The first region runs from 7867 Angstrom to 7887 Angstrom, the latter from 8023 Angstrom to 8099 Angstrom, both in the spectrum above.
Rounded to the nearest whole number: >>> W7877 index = 853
